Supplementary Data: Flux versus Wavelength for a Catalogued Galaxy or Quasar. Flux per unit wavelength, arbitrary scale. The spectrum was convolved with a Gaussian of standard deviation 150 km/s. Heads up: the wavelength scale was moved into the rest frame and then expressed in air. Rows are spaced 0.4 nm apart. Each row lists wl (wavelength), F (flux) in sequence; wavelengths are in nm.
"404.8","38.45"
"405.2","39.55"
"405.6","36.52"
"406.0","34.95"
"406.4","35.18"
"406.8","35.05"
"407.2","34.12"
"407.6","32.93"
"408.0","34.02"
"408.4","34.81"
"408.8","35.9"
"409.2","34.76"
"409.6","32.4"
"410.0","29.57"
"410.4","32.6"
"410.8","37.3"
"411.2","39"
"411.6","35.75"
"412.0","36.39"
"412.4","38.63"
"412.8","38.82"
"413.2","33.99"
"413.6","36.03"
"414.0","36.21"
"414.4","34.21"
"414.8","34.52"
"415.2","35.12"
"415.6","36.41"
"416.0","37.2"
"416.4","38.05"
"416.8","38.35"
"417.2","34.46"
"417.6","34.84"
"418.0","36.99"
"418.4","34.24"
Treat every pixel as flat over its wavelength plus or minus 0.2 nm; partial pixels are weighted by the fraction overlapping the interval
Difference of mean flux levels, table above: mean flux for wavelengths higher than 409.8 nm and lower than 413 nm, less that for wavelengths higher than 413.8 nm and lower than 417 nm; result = -0.3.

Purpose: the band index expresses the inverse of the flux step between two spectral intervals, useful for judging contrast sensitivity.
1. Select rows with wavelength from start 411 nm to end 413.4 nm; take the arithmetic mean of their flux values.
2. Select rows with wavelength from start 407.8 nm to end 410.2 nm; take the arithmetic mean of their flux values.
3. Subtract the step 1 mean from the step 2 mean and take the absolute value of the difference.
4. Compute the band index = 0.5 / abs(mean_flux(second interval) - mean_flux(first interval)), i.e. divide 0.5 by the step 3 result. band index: 0.1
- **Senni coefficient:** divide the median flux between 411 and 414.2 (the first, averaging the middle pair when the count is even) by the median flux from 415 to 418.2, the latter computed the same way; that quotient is 0.989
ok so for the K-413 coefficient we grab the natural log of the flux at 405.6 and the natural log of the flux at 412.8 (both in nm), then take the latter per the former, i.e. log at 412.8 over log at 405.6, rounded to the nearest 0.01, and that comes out 1.02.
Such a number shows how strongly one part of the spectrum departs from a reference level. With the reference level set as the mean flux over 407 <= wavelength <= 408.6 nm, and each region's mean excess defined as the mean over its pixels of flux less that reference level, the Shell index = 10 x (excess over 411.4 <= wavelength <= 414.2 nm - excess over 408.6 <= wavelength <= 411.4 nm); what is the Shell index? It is 20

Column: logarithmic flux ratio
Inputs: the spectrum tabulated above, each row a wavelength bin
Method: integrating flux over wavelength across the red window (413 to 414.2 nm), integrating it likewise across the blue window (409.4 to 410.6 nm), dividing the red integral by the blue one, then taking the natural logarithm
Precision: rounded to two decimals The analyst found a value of 0.12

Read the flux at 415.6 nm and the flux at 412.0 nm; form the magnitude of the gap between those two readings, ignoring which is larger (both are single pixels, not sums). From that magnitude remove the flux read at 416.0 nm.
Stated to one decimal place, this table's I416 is -37.2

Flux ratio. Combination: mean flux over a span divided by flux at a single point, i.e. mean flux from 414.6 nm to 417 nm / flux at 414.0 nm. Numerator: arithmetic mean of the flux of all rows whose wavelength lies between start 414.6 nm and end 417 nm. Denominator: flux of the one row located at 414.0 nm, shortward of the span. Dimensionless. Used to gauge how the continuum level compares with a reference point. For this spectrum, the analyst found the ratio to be 1.01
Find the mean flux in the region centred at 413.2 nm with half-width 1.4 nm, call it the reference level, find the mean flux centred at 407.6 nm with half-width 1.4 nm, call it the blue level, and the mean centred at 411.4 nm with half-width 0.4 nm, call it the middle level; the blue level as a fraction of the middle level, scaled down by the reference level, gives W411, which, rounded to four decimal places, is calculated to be 0.0255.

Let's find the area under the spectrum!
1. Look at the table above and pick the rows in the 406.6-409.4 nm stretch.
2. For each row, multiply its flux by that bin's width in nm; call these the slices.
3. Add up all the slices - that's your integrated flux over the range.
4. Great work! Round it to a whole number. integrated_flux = 97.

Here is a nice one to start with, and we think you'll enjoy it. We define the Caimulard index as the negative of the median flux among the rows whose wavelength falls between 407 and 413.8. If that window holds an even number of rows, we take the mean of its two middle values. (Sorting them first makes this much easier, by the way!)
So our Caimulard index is -34.81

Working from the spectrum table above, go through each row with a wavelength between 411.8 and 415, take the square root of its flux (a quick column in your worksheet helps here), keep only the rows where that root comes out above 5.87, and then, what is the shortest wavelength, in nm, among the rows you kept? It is 412.0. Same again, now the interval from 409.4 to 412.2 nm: 410.8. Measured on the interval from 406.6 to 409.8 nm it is 406.8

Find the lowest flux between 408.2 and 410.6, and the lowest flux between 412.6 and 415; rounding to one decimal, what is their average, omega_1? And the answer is 31.8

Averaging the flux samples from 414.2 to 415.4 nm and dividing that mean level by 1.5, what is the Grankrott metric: 23.1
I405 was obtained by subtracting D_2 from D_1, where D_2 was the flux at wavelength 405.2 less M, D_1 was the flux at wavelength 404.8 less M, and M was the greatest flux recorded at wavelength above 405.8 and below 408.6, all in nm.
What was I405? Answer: -1.1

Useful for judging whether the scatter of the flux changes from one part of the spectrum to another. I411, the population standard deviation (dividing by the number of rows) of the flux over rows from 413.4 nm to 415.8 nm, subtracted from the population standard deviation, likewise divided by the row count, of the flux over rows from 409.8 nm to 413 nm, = 2.3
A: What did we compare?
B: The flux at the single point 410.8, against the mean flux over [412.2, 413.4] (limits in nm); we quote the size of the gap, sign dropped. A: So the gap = 0.2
